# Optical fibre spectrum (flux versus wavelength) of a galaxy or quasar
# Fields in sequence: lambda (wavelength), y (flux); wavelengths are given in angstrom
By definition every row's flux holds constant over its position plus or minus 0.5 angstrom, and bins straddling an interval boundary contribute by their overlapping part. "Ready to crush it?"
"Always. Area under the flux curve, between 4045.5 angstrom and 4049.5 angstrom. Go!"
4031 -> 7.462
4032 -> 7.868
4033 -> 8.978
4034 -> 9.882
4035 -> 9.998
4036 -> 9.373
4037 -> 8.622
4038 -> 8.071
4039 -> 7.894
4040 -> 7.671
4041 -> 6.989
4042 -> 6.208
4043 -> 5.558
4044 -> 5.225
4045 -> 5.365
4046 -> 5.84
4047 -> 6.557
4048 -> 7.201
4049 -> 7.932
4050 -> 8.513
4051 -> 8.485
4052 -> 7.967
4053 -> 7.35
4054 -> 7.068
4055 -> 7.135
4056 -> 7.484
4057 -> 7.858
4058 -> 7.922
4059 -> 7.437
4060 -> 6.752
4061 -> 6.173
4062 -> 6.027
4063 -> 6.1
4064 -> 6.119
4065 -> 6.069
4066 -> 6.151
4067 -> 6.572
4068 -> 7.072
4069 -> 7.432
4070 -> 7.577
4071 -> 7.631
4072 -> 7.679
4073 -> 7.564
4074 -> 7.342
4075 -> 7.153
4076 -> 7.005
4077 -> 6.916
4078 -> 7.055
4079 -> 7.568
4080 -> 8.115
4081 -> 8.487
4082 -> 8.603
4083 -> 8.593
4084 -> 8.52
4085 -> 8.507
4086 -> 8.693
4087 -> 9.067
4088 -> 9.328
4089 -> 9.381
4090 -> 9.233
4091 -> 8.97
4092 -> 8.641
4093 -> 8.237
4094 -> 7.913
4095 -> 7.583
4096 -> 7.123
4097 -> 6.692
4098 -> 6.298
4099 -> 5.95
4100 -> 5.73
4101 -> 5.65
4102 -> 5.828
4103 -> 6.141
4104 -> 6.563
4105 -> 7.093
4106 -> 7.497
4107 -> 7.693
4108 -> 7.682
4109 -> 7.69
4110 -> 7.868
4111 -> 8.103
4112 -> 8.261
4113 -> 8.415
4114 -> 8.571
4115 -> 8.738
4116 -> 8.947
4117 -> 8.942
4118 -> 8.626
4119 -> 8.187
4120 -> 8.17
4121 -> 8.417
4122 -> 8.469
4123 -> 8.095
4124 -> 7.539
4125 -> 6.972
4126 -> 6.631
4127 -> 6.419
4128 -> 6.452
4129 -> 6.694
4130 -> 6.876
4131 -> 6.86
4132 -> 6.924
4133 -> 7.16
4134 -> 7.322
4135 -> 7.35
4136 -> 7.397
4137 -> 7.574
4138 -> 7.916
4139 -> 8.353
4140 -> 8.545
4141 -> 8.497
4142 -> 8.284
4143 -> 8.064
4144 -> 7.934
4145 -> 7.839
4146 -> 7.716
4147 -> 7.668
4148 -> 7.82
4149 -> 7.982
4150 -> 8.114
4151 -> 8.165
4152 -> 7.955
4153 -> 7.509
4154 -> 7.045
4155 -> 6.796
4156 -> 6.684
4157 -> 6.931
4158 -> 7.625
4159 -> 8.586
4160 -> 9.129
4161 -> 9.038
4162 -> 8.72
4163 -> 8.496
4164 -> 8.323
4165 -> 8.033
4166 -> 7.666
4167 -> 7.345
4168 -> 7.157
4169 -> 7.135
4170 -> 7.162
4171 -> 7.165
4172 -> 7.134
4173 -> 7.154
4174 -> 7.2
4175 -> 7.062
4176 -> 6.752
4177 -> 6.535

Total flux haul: 27.5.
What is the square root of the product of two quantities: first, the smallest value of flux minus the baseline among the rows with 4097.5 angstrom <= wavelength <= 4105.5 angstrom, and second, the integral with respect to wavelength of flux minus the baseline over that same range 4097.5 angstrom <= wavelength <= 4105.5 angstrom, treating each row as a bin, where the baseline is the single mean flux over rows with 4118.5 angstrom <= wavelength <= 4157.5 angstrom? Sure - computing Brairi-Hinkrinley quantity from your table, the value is 4.7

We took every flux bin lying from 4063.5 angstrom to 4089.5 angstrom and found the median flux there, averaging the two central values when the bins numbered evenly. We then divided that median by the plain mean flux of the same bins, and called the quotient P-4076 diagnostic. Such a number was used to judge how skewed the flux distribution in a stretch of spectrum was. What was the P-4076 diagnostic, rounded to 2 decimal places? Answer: 0.98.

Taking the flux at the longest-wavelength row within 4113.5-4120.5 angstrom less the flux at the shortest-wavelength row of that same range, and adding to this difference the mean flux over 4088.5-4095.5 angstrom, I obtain 8.2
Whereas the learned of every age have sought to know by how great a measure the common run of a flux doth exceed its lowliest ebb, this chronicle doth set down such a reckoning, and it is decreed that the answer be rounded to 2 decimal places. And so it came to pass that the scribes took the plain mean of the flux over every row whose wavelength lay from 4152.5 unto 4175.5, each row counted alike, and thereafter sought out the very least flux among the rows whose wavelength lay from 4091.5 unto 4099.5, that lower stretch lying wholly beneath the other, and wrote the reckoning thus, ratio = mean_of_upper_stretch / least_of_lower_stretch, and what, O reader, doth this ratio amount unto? 1.28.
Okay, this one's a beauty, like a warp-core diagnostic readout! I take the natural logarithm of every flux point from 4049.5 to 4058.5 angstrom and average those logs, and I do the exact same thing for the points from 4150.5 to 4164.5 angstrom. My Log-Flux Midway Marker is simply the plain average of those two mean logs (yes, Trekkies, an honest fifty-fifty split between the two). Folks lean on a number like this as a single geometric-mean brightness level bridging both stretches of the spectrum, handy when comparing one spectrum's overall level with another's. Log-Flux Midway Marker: 2.06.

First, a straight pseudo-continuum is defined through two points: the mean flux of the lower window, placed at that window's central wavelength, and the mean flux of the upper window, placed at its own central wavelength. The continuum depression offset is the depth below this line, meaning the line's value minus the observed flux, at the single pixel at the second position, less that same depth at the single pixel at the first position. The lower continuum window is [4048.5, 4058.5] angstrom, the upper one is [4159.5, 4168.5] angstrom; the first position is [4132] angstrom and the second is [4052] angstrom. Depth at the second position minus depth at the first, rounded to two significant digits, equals -1.4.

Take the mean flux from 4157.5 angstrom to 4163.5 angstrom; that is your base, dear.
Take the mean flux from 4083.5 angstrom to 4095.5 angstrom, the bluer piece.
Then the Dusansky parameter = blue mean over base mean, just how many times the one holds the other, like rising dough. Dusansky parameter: 1.01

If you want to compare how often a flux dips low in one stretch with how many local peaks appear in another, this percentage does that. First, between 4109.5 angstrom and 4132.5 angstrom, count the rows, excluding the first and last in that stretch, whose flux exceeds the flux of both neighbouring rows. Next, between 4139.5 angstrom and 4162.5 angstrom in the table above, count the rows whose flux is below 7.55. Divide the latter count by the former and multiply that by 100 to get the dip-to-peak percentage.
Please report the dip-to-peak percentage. 167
